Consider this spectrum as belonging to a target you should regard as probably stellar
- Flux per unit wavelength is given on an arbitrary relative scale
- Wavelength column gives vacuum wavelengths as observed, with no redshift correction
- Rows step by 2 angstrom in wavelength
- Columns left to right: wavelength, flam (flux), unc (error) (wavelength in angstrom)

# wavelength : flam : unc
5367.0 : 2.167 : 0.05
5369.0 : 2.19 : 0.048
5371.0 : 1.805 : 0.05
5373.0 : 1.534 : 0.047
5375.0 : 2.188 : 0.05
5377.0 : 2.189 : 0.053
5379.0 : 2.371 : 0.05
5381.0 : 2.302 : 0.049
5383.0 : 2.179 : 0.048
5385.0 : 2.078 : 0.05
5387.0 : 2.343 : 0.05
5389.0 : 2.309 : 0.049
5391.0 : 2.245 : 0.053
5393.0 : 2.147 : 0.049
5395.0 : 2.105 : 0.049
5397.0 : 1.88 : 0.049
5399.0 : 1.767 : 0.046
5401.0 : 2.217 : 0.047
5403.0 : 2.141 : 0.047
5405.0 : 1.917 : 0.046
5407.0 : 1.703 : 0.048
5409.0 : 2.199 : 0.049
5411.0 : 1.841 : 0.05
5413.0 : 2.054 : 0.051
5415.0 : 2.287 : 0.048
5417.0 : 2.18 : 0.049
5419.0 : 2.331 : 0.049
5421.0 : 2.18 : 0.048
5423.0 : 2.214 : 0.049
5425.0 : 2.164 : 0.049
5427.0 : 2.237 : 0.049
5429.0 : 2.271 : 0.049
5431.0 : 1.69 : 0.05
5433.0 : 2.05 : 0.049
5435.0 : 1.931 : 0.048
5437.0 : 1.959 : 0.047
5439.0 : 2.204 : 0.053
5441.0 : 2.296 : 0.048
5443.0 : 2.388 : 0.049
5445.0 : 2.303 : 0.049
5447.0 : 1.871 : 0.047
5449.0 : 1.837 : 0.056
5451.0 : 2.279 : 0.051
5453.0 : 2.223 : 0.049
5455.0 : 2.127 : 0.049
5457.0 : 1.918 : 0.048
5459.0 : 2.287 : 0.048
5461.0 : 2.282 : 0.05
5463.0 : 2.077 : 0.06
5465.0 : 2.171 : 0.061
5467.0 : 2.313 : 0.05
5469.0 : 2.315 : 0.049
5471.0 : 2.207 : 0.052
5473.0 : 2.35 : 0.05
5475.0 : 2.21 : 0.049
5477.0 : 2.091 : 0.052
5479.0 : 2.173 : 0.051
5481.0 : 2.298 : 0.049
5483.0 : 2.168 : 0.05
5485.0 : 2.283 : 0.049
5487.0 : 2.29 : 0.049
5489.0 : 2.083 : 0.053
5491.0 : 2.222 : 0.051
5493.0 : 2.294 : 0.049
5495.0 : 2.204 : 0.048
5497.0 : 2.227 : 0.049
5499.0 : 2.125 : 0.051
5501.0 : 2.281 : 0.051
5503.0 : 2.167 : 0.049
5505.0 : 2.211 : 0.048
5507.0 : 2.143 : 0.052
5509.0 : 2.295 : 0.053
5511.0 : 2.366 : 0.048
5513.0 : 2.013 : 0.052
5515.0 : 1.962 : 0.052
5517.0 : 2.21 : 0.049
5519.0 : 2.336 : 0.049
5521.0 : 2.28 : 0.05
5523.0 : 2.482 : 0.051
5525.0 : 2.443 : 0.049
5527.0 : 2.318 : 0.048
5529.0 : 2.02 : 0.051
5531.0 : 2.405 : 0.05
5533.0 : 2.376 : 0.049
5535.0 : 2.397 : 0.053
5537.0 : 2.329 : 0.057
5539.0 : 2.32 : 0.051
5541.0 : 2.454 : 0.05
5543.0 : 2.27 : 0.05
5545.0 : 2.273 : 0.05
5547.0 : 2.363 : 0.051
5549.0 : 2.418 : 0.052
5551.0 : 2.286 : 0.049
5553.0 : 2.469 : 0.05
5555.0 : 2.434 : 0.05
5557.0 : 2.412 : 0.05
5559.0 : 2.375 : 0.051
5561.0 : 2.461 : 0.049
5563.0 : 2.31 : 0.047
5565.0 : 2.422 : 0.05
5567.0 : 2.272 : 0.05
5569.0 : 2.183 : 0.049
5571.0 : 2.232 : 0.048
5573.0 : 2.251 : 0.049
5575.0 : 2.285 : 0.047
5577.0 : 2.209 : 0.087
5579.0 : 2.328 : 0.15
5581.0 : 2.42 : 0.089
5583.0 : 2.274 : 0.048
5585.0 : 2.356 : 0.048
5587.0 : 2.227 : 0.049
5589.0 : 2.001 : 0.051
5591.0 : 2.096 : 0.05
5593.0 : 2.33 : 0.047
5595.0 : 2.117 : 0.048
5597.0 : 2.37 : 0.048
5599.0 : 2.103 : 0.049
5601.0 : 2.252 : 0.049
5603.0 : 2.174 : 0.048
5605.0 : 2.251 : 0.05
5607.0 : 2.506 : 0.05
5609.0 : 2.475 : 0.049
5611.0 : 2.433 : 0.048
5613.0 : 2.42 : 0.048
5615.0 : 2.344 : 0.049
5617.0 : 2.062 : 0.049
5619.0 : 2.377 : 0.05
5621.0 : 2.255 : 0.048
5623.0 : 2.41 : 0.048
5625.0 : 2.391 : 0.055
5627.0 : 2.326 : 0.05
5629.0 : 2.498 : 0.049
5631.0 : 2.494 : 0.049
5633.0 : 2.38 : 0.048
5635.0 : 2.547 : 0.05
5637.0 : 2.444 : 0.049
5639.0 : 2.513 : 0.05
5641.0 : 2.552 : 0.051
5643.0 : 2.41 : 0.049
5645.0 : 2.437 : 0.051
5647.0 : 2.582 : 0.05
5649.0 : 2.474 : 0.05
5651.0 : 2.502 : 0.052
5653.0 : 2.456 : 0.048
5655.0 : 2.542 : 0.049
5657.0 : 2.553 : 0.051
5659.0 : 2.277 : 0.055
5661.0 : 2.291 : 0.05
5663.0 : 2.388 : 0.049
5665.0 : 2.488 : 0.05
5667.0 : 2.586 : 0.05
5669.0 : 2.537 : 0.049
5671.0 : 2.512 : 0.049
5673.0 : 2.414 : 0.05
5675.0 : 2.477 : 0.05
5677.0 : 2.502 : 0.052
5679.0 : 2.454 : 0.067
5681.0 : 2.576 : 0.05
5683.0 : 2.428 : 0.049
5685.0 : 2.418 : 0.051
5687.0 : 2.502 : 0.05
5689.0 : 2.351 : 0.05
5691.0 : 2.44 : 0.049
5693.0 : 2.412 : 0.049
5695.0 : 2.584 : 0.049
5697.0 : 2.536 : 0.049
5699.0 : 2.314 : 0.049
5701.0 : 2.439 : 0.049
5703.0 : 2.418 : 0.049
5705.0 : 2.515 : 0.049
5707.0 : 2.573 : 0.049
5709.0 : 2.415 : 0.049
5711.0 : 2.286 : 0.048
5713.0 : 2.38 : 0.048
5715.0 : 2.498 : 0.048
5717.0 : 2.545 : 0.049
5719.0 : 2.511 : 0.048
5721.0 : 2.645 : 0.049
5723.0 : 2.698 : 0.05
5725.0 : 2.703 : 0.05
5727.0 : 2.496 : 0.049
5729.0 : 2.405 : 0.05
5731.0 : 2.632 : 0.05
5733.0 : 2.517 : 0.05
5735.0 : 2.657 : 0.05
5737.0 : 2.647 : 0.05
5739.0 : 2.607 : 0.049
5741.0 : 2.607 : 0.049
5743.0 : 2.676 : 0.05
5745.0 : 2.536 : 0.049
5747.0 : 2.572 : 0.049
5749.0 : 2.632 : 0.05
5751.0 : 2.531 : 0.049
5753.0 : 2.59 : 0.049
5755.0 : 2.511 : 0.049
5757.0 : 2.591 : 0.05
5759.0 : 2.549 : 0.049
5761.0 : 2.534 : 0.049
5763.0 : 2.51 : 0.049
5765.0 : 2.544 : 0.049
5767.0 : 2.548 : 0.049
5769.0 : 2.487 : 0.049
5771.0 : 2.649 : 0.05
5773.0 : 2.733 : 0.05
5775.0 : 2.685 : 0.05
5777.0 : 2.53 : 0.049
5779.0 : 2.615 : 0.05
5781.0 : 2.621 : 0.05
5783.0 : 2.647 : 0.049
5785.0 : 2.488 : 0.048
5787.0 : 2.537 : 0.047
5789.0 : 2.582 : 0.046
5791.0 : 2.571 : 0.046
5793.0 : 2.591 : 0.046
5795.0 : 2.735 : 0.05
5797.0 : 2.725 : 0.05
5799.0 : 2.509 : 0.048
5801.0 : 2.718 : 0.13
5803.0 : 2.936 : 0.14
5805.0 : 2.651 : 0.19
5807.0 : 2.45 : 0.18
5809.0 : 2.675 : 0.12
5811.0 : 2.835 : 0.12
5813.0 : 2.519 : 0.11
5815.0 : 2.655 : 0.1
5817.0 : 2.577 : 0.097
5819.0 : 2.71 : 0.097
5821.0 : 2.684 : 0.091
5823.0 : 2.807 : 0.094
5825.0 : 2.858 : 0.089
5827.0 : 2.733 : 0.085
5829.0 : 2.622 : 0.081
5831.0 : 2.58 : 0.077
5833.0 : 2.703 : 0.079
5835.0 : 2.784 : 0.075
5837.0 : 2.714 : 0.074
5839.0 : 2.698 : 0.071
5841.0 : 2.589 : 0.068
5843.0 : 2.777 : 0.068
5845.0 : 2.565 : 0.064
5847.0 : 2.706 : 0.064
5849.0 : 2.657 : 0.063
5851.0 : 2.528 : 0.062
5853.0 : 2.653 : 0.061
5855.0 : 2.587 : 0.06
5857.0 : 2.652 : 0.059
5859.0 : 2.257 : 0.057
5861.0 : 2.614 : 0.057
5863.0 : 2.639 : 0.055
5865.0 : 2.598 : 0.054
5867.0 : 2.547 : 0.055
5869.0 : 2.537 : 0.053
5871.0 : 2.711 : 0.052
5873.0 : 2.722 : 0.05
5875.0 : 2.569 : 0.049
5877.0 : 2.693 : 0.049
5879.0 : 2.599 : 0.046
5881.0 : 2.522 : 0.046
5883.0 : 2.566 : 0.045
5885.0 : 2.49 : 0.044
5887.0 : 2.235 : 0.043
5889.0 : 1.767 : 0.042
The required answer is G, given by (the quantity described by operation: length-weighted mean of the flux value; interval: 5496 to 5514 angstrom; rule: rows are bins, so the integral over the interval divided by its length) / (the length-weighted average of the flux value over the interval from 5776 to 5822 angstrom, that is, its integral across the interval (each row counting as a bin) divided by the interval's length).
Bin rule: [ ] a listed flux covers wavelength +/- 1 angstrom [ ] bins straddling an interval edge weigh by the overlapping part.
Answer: 0.84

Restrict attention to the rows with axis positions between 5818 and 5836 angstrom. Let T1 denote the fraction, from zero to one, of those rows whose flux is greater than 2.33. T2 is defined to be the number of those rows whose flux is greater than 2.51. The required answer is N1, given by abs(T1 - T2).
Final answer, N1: 8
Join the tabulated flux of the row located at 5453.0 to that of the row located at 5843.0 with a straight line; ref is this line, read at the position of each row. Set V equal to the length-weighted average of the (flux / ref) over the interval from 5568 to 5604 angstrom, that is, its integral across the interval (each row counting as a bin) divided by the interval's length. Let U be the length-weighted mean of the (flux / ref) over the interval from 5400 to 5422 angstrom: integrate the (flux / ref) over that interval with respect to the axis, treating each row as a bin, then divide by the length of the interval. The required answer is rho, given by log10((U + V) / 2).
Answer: -0.023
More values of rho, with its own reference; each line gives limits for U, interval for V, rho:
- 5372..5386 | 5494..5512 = -0.006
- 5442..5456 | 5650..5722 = -0.015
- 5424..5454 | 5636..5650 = -0.009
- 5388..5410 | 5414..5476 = -0.014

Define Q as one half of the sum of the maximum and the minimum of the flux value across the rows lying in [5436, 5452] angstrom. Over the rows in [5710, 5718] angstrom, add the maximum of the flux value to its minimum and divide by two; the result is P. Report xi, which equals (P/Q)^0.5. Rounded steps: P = 2.42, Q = 2.11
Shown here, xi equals 1.07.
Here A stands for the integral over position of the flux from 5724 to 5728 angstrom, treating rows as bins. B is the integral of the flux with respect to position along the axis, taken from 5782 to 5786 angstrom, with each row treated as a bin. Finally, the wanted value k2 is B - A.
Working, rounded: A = 10.4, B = 10.3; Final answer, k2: -0.1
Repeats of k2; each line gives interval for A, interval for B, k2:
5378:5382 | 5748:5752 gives 1.0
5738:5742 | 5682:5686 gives -0.7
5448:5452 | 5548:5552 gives 1.2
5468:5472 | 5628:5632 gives 0.9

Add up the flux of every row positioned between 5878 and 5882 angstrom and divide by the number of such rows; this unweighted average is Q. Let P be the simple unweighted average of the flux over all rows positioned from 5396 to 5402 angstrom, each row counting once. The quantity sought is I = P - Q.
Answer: -0.61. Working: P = 2.0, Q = 2.56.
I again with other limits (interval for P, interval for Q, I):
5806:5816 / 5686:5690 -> 0.20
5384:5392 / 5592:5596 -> 0.02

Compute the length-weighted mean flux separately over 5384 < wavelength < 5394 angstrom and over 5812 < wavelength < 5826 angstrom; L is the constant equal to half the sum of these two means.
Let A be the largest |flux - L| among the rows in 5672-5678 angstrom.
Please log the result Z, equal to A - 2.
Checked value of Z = -1.95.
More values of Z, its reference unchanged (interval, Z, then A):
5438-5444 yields -1.75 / 0.25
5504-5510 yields -1.69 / 0.31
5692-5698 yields -1.87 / 0.13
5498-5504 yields -1.67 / 0.33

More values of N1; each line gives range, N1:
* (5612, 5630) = 1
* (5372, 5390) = 0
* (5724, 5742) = 6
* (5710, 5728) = 4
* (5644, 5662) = 2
